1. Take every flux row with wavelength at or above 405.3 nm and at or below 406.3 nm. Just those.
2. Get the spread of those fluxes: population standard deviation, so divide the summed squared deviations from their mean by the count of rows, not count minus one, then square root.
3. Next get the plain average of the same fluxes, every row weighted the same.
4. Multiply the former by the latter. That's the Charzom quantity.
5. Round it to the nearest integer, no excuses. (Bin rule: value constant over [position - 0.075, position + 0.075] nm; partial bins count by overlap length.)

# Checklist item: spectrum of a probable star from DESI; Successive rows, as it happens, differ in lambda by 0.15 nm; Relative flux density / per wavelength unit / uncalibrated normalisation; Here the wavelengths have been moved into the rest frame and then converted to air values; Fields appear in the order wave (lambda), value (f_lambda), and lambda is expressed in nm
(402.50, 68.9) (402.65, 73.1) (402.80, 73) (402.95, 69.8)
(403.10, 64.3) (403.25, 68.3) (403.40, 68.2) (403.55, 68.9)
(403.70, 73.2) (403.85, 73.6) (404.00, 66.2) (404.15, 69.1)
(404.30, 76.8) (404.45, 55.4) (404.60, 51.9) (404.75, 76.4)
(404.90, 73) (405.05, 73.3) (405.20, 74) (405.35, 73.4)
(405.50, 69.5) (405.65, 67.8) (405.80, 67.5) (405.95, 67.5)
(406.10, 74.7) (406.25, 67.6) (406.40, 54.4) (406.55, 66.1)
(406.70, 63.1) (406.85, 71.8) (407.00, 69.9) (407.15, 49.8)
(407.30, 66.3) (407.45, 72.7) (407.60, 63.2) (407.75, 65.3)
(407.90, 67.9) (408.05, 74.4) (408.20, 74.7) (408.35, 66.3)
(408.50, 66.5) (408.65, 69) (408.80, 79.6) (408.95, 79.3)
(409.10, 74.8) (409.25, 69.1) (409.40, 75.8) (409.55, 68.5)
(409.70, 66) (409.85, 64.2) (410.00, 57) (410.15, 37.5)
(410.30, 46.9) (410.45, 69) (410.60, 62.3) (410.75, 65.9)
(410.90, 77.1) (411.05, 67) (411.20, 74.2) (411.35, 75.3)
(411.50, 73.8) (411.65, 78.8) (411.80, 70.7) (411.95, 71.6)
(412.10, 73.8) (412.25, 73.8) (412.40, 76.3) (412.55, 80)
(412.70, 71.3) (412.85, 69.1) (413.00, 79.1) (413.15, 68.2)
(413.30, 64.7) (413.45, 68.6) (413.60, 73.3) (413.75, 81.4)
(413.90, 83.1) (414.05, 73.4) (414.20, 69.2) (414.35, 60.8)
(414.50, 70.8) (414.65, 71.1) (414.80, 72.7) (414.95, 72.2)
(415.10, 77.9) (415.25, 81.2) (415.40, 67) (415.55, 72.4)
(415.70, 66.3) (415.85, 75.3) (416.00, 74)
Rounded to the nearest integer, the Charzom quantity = 198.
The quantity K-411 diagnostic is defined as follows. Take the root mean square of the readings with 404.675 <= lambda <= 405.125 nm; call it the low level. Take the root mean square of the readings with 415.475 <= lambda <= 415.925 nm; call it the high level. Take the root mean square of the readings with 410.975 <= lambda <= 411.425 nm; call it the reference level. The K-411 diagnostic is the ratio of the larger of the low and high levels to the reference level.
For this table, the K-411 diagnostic 1.03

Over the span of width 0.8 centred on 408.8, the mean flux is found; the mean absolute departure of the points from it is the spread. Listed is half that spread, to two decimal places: 2.44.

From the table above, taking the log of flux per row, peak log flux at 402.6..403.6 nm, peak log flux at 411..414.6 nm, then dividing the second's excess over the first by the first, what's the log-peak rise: 0.030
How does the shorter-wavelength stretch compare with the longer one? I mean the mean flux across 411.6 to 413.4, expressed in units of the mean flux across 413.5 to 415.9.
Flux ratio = 1.00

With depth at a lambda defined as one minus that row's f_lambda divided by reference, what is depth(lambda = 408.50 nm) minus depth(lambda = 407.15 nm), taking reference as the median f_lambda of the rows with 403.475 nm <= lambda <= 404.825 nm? -0.24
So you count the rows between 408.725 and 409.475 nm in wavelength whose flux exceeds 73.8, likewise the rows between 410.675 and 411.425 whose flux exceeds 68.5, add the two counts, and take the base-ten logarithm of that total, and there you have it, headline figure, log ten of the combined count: 0.85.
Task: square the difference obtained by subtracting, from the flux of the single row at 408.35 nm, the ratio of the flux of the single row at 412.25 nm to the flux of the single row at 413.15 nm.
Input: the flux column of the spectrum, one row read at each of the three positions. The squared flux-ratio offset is 4253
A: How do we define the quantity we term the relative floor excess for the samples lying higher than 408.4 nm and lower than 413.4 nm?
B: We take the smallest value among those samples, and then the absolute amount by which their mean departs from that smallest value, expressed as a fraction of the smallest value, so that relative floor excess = 0.9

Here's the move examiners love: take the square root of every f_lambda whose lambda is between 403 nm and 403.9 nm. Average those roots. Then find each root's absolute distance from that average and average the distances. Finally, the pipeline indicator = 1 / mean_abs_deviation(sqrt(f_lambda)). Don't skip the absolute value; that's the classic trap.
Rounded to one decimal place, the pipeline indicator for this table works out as 6.3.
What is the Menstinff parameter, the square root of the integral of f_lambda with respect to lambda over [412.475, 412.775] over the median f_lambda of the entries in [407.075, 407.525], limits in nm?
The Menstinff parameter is 0.585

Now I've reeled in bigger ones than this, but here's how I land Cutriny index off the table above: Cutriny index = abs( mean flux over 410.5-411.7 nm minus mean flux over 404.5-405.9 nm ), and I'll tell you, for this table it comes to 2.2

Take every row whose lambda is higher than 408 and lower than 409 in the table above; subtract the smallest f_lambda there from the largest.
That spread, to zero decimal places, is 13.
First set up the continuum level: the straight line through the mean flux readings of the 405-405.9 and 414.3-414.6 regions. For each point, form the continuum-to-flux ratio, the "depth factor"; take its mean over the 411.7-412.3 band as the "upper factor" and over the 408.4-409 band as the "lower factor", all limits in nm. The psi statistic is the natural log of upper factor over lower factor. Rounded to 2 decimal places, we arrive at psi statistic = -0.02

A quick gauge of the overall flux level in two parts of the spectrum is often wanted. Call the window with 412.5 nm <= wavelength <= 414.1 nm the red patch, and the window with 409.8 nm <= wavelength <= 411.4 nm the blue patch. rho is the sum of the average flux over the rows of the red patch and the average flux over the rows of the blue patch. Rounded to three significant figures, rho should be 137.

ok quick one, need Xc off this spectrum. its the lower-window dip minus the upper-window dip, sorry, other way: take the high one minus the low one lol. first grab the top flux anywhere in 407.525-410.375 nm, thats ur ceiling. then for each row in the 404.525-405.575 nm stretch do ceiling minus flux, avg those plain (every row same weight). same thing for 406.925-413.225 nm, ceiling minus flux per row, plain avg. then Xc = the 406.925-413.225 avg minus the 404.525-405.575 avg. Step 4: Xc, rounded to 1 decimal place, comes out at 1.1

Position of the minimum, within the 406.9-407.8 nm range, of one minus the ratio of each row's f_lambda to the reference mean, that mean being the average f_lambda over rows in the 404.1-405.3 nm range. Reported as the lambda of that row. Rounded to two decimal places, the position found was 407.45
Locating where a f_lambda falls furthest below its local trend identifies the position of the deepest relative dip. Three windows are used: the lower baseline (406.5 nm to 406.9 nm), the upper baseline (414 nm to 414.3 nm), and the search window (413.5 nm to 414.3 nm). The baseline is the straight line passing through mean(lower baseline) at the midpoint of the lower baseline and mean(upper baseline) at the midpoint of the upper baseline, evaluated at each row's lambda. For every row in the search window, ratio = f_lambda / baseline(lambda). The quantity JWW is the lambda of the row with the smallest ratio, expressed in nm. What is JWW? 414.20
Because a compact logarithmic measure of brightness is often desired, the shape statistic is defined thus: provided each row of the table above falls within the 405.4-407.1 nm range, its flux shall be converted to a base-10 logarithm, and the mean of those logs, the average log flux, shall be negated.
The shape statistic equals -1.83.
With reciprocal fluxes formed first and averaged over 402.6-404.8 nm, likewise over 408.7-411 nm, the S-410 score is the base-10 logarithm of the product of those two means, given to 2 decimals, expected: -3.63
